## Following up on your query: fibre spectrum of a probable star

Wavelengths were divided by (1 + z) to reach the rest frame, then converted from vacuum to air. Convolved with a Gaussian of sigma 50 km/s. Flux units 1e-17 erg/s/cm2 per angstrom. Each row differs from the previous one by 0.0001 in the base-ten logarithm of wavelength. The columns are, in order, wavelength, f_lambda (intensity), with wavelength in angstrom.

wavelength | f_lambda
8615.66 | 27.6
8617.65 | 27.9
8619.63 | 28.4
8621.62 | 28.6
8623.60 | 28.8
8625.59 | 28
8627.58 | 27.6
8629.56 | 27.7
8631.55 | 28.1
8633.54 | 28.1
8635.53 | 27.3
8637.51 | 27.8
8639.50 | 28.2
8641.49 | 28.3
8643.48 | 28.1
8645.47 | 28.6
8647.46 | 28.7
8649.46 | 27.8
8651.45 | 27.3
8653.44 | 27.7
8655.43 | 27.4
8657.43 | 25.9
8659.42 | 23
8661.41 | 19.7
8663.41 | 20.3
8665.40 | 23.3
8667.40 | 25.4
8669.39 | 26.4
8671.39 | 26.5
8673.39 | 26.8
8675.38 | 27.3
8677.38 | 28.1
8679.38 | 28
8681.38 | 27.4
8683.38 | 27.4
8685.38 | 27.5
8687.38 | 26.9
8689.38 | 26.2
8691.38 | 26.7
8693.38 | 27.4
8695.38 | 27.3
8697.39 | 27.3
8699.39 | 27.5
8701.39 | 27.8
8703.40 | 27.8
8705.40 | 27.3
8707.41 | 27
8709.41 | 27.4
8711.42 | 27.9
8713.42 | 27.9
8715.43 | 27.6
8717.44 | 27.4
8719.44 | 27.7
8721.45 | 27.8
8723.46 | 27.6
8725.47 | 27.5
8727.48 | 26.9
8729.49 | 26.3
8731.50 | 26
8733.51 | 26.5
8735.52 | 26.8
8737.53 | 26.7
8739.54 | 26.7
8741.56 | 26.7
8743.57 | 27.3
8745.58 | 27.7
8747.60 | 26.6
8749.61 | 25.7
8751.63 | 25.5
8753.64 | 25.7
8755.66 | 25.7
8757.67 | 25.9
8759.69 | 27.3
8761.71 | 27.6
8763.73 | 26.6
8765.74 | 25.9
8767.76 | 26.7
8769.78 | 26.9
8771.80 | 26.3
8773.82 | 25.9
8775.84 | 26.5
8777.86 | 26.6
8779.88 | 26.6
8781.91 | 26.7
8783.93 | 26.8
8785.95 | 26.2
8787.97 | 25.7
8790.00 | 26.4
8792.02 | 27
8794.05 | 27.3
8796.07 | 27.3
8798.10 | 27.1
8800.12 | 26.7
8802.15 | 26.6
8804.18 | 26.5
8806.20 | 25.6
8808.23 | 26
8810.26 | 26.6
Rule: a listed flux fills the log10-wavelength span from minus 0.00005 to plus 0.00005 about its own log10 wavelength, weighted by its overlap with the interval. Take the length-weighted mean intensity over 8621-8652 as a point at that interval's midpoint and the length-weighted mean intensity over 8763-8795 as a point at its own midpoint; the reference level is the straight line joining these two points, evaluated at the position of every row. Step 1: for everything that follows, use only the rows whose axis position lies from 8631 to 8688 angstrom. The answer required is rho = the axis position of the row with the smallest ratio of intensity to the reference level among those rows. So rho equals 8661.41 angstrom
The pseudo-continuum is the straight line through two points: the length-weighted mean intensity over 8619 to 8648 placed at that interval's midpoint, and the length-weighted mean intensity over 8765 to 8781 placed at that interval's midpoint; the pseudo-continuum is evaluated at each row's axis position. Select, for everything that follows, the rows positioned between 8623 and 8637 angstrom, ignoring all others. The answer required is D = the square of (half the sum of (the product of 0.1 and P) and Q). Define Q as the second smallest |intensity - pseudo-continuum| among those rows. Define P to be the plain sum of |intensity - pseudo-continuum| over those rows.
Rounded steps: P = 2.8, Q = 0.07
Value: 0.030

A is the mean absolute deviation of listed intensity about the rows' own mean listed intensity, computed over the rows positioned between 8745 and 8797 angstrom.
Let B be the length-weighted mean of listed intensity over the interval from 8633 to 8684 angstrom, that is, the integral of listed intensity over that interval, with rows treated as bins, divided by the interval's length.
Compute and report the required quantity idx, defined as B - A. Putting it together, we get 26.0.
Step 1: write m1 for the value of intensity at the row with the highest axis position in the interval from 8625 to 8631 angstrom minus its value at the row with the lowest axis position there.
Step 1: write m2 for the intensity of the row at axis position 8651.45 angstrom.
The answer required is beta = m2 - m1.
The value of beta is 28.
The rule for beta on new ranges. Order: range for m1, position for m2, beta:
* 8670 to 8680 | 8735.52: 25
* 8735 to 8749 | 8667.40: 26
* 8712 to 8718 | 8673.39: 27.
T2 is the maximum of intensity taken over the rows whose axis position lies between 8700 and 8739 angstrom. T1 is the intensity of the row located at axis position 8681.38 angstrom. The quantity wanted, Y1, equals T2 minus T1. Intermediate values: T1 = 27.4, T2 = 27.9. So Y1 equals 0.5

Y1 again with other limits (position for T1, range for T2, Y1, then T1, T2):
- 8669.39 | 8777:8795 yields 0.9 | 26.4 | 27.3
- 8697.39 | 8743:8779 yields 0.4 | 27.3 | 27.7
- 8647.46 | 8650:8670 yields -1.0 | 28.7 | 27.7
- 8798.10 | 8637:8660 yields 1.6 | 27.1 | 28.7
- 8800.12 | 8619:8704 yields 2.1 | 26.7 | 28.8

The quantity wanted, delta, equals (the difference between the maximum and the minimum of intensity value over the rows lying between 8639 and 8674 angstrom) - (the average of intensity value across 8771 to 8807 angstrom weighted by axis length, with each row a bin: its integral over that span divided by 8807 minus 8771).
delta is -17.6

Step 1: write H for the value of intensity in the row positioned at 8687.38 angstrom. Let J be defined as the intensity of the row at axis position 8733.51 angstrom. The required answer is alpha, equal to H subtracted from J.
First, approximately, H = 26.9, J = 26.5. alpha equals -0.40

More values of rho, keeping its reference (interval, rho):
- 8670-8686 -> 8671.39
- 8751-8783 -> 8751.63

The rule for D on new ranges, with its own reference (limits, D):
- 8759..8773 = 0.053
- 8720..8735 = 0.159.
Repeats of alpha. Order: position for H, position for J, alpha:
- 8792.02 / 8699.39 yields 0.50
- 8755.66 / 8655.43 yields 1.70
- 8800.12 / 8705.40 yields 0.60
